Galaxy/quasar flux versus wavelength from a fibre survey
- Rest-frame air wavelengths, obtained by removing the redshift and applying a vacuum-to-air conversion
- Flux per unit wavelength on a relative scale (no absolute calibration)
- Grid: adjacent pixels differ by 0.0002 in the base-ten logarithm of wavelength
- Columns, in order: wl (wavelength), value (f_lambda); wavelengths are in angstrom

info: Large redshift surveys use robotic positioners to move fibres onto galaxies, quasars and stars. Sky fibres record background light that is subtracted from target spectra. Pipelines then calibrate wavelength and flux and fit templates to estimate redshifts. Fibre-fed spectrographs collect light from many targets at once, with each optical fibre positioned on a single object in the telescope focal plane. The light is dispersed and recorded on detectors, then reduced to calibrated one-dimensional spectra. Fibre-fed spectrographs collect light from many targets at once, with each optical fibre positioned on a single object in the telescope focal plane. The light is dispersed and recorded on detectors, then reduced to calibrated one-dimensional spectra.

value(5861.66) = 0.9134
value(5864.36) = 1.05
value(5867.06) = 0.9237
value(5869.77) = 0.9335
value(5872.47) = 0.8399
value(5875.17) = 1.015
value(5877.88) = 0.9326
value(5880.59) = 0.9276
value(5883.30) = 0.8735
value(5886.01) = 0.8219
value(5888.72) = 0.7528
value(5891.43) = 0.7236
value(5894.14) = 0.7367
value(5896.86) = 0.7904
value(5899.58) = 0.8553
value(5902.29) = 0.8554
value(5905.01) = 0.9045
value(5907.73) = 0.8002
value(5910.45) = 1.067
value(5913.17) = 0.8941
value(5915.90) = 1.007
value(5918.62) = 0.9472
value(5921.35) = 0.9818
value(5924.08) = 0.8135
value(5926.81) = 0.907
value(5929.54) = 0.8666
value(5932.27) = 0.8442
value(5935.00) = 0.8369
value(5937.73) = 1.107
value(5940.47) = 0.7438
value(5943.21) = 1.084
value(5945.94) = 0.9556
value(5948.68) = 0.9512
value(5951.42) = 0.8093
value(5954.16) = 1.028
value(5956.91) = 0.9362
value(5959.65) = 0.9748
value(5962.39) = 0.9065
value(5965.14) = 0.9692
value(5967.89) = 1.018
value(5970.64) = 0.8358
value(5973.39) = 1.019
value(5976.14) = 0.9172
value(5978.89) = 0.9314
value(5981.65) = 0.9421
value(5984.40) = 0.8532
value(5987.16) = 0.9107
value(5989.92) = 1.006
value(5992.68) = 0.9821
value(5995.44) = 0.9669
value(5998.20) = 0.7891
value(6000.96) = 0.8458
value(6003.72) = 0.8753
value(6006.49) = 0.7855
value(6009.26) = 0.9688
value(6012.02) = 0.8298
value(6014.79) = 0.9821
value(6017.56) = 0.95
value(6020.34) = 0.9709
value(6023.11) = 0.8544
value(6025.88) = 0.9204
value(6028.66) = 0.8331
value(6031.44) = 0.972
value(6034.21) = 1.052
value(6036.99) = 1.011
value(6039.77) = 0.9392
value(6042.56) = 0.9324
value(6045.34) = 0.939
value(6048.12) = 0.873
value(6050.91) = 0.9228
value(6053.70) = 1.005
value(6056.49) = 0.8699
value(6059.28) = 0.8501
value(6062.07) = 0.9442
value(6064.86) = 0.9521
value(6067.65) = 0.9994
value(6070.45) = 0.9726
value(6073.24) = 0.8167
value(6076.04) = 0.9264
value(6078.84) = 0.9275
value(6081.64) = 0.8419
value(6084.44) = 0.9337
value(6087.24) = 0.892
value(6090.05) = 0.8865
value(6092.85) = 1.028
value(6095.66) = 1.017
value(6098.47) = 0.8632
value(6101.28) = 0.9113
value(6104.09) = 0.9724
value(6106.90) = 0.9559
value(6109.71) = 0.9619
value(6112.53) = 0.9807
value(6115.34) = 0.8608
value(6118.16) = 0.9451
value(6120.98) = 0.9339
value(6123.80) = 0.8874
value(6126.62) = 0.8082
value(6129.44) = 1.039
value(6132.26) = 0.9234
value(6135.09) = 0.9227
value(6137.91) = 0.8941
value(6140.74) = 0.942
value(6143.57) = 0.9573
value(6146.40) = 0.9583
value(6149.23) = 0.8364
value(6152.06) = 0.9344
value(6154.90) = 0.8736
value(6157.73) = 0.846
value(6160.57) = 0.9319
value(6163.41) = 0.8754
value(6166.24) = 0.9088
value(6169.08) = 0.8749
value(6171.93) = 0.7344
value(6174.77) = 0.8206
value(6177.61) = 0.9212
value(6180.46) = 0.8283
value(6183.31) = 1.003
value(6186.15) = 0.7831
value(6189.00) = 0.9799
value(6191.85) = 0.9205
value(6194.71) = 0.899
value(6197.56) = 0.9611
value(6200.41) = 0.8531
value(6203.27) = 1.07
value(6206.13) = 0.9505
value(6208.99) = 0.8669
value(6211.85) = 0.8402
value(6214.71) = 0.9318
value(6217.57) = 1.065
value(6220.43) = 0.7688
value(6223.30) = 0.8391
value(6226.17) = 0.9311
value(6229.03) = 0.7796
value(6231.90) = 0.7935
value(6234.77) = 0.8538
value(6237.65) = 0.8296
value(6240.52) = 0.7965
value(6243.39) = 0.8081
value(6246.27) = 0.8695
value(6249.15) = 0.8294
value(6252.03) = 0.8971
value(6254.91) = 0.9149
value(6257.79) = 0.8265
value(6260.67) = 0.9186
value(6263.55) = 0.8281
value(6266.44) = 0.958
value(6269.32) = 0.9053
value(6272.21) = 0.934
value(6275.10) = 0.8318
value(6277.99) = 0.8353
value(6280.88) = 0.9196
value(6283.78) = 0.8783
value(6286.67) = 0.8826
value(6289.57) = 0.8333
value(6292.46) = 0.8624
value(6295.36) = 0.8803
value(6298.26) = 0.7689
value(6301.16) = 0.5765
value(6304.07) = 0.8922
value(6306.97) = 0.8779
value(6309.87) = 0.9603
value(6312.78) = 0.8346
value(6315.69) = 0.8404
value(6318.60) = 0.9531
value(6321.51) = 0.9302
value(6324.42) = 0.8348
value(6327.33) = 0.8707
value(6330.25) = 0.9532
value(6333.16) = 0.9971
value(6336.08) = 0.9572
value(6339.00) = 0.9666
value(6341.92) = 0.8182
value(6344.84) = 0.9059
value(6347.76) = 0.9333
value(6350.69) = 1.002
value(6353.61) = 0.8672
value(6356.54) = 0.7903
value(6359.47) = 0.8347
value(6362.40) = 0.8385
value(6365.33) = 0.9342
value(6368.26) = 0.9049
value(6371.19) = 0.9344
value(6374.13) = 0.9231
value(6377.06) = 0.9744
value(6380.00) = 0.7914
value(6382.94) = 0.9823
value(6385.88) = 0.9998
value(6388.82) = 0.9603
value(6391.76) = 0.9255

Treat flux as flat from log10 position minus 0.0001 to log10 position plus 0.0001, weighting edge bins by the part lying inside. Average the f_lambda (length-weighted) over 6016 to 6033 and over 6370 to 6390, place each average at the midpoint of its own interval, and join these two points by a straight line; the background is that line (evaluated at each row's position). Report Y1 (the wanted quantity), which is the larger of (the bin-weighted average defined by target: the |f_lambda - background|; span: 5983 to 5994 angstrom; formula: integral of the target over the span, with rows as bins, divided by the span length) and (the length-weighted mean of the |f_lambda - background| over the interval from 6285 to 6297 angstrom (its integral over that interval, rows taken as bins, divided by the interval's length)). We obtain 0.07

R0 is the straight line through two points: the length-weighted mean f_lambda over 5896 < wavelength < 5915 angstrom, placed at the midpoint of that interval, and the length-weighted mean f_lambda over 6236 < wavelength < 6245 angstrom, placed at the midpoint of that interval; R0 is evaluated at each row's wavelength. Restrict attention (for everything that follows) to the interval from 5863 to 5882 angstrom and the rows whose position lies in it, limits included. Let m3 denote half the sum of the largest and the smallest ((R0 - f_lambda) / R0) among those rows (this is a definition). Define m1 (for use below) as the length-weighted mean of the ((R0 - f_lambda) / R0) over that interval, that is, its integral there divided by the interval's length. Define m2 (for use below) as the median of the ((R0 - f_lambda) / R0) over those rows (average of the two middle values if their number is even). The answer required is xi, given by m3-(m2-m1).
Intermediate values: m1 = -0.06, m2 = -0.044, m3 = -0.056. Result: -0.07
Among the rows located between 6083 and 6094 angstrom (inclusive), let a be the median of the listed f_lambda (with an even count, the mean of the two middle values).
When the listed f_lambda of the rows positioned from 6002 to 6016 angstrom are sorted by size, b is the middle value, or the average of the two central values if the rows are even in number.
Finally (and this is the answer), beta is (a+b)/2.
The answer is 0.89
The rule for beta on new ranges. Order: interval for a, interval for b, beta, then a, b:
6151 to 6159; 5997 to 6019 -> 0.87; 0.874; 0.86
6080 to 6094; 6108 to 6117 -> 0.93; 0.892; 0.96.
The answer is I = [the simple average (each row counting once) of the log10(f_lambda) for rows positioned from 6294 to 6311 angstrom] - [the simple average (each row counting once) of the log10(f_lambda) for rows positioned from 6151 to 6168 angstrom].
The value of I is -0.040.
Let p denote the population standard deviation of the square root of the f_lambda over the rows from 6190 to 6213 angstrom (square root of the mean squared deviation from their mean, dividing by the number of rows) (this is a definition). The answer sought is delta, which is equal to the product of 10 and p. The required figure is 0.36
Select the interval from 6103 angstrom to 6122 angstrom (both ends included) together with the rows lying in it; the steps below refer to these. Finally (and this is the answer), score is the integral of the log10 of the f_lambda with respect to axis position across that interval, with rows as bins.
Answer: -0.5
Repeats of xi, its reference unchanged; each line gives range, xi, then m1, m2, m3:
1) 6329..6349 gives -0.12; -0.18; -0.201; -0.146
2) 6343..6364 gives -0.15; -0.12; -0.100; -0.137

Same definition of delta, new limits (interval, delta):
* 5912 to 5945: 0.55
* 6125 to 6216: 0.37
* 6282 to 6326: 0.51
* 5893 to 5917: 0.52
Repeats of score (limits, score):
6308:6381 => -3.3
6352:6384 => -1.7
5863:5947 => -4.2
